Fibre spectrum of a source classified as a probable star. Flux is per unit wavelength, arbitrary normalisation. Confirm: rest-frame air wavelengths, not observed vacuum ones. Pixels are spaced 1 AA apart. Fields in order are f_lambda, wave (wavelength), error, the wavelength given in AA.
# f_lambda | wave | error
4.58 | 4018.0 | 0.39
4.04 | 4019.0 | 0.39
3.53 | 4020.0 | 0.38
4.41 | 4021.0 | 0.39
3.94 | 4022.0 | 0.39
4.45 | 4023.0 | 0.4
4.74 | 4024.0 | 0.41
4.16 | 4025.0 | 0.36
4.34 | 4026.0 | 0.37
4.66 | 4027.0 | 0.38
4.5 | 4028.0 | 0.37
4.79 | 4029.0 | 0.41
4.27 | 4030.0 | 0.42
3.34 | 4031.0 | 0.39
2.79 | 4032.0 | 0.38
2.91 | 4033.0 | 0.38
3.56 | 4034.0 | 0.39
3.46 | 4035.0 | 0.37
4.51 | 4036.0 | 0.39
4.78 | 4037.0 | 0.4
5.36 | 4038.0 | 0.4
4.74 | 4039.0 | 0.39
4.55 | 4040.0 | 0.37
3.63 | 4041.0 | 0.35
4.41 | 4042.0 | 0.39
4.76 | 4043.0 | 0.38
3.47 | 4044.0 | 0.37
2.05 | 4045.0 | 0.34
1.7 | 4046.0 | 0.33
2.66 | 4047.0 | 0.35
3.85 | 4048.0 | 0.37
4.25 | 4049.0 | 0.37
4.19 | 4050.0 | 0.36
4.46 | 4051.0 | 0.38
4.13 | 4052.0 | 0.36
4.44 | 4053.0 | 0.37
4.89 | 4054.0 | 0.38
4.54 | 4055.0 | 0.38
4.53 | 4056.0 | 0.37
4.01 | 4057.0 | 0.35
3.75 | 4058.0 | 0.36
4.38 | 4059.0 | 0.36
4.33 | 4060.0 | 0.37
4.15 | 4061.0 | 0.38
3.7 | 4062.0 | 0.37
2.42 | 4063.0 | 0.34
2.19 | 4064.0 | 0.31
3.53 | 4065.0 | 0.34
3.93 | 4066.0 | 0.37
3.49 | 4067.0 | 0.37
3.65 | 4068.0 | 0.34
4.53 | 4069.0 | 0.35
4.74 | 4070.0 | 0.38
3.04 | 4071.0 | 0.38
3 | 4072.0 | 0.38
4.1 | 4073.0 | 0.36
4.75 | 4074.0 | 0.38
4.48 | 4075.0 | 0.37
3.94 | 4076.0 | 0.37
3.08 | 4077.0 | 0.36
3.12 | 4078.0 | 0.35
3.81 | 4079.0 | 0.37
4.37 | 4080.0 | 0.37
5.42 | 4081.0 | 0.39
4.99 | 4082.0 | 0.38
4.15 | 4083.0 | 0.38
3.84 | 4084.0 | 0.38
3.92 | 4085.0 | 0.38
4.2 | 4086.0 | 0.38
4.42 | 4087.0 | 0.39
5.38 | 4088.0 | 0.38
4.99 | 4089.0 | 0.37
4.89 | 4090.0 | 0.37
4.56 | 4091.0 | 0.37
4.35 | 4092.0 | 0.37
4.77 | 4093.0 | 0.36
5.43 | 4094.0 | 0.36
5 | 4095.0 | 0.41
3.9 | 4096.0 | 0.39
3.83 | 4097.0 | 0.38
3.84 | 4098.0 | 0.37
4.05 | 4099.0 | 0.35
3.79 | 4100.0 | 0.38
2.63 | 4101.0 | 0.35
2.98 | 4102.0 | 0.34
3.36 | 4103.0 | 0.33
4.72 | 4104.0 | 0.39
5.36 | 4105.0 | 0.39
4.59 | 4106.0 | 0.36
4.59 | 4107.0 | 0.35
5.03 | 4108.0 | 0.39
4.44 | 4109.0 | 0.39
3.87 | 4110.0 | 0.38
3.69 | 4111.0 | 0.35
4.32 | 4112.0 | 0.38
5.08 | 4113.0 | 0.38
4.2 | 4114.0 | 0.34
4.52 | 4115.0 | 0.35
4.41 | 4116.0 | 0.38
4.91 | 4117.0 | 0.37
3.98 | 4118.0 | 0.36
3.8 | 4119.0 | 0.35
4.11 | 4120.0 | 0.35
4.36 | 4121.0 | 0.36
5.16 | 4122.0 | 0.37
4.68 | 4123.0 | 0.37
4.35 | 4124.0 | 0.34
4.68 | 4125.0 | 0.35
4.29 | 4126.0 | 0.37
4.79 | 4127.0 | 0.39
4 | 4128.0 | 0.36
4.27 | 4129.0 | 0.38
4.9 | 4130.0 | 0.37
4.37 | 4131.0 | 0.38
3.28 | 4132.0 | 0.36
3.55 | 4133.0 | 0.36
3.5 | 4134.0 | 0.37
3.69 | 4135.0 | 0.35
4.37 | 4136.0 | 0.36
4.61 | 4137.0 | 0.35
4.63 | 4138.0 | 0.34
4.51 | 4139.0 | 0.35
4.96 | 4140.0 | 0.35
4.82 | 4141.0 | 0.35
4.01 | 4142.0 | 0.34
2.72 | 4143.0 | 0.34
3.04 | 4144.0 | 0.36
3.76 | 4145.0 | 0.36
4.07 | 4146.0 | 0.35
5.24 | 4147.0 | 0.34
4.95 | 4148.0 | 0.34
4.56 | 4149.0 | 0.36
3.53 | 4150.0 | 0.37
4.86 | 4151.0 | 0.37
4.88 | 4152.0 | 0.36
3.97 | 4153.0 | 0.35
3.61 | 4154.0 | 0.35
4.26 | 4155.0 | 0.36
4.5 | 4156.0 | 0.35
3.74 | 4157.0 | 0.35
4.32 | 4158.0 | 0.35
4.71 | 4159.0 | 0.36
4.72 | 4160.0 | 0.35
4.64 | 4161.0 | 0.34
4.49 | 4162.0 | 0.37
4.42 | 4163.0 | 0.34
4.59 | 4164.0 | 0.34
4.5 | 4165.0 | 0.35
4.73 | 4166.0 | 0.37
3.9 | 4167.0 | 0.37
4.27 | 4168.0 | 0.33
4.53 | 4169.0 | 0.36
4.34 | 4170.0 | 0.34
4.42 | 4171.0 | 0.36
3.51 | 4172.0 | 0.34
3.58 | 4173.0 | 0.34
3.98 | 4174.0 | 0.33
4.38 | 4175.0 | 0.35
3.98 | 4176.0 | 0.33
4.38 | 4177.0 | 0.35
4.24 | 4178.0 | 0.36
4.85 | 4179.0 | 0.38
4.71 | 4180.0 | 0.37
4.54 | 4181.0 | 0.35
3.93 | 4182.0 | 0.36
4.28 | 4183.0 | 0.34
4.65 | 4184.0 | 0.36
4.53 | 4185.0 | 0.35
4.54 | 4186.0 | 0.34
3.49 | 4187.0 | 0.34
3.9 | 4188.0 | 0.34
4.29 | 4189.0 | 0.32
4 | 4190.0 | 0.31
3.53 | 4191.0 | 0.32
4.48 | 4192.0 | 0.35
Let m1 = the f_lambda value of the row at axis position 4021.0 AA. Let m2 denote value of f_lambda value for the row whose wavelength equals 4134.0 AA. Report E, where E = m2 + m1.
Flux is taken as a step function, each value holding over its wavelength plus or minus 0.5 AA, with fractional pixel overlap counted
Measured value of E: 7.9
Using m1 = 4.41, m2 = 3.5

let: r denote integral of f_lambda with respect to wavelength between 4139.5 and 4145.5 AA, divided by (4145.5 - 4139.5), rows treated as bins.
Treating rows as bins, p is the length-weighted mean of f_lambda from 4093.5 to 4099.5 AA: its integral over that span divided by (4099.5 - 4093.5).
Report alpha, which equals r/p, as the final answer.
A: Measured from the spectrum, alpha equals 0.89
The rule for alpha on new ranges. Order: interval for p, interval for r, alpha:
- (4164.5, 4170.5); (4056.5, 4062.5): 0.93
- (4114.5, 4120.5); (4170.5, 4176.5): 0.93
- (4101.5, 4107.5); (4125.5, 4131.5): 1.04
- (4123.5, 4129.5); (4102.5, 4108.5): 1.05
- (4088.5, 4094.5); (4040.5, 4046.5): 0.69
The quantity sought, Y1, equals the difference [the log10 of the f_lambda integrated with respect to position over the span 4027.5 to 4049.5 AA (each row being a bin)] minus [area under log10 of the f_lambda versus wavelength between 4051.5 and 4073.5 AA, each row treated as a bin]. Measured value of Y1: -0.30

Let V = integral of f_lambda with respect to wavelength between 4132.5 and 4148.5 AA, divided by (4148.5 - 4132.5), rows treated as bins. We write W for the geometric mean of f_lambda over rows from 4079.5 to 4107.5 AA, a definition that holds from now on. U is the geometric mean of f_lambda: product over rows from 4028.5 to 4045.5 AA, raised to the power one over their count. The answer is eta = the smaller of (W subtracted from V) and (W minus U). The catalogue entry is -0.16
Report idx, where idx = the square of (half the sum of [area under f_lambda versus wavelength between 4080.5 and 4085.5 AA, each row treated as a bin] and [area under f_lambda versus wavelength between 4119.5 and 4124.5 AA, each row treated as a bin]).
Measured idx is 506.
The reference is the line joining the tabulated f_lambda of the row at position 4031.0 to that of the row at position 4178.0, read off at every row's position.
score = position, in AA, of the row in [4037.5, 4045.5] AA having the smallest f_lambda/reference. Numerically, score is 4045.0 AA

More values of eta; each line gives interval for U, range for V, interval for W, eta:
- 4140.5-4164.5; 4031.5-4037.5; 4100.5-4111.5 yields -0.36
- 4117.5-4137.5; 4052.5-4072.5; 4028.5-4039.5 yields -0.25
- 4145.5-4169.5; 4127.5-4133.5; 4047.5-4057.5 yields -0.26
